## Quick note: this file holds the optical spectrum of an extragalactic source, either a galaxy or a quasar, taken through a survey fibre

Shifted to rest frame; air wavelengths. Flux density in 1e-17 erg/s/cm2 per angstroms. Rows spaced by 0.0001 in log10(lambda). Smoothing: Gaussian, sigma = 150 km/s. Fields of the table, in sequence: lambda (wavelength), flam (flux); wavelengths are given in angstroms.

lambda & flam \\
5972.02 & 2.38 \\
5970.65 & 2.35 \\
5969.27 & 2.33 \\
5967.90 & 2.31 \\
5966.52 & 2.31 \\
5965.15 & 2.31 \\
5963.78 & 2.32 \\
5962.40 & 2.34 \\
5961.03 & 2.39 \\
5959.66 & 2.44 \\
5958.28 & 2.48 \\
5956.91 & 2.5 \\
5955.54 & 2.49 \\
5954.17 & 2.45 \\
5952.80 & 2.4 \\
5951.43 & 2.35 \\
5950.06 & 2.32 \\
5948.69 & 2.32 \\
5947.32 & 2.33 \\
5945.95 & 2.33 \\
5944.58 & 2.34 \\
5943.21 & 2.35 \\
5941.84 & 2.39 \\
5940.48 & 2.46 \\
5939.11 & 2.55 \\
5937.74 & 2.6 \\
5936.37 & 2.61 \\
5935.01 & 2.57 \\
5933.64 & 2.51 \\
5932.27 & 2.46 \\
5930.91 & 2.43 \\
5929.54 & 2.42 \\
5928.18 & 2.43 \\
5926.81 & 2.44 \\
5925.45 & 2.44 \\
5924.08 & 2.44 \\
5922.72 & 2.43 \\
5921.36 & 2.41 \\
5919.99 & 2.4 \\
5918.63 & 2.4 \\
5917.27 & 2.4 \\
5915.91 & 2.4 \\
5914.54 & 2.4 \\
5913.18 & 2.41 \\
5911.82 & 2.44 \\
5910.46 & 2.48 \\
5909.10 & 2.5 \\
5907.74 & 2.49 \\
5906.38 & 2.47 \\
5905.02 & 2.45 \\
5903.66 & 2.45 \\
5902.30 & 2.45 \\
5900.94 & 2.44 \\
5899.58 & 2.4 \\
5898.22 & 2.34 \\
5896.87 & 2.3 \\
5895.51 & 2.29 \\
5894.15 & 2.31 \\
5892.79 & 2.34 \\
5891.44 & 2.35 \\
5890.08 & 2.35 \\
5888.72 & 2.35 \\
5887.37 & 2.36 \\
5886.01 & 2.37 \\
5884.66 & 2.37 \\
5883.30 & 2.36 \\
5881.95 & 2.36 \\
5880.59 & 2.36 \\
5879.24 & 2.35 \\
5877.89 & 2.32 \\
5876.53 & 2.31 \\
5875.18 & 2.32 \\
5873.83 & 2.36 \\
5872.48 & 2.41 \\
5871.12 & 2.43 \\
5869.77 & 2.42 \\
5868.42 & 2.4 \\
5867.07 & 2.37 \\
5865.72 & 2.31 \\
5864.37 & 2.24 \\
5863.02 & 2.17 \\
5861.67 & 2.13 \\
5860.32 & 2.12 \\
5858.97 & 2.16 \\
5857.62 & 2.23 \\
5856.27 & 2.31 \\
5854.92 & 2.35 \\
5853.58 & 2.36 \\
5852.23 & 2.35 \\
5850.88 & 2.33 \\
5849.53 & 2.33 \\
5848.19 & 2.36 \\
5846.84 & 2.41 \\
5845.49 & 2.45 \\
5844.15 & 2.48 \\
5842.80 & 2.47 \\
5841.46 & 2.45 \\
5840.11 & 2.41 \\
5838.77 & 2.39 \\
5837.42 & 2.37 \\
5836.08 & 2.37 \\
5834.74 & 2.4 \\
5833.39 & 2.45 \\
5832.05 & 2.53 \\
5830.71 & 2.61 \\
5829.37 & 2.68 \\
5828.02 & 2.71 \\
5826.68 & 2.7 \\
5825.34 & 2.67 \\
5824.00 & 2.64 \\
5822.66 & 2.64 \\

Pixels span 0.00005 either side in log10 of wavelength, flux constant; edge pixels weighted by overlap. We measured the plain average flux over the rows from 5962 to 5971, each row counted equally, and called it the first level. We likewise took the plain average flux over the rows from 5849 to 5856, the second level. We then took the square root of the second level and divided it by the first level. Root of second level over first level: 0.659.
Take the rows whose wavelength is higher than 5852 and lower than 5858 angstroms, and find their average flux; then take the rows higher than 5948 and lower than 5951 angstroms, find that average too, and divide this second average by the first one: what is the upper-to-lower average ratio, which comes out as 1.000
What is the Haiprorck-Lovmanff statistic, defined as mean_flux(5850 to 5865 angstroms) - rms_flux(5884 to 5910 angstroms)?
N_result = -0.14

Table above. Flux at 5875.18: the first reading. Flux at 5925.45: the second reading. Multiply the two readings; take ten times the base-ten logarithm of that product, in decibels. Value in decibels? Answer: 7.53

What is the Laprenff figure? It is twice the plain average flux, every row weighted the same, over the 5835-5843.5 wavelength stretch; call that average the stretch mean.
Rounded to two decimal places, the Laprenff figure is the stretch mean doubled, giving 4.82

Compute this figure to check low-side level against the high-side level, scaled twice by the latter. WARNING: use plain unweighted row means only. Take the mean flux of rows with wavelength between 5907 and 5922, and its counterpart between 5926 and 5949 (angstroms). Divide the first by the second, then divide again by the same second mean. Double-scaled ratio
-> 0.41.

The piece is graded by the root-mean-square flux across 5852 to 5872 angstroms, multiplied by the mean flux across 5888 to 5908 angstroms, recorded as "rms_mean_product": 5.5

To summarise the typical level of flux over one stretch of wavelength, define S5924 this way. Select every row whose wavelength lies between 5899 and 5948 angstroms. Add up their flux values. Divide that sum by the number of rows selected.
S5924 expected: 2.44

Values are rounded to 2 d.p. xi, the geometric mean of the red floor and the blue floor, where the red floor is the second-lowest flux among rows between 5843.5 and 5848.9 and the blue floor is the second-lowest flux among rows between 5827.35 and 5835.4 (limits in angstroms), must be 2.43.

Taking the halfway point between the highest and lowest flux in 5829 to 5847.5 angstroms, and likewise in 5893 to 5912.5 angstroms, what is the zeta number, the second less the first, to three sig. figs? -0.130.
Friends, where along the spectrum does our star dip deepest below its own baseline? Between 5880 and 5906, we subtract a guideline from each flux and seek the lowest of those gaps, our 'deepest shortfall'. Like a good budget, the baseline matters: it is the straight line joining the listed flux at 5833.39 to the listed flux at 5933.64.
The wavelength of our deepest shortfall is 5895.51 angstroms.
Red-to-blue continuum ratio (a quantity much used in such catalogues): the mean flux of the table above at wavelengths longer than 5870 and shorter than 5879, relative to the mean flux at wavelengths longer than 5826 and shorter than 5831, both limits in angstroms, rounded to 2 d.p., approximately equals 0.88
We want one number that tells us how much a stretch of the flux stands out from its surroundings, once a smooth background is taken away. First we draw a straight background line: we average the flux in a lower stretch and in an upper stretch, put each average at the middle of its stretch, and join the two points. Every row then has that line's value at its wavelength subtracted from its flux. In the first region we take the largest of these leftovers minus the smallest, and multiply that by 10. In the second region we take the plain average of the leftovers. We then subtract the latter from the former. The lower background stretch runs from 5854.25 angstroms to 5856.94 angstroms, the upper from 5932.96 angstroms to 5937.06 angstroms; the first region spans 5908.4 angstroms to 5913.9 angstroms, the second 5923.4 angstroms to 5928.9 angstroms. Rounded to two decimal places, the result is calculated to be 1.12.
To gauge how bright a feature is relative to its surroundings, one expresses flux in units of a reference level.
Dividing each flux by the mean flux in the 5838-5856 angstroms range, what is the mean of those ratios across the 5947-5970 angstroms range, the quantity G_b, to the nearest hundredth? 0.99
